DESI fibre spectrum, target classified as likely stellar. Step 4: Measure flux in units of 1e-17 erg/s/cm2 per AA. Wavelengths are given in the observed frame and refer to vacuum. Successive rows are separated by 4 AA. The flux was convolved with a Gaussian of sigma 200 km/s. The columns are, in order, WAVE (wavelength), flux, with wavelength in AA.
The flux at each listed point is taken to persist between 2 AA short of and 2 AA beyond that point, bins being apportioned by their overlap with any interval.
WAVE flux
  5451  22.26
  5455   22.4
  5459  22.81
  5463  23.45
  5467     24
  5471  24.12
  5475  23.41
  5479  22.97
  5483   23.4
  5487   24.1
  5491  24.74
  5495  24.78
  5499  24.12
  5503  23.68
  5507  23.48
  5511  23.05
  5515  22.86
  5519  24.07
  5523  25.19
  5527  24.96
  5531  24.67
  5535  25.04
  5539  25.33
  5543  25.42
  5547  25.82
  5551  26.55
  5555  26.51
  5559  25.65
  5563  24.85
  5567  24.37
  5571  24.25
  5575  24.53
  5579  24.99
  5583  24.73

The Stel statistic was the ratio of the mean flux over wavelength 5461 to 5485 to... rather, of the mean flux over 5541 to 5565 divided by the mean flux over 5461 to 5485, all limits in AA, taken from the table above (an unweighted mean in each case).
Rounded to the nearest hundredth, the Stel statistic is 1.10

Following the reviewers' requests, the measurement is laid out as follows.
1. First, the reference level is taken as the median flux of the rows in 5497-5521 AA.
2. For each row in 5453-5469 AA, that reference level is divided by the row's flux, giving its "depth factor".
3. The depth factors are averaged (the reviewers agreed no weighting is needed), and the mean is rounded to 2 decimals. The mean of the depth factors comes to 1.02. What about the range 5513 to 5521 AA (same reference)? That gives 1.01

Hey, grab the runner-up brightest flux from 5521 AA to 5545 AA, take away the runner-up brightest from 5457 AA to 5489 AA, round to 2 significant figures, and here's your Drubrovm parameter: 1.2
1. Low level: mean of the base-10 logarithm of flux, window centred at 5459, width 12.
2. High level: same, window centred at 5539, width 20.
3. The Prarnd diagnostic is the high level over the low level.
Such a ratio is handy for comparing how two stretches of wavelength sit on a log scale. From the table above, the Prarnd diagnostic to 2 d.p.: 1.03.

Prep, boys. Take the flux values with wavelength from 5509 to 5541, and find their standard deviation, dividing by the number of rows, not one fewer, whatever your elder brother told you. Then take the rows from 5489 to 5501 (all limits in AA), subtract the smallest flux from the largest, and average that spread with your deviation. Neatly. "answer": 0.78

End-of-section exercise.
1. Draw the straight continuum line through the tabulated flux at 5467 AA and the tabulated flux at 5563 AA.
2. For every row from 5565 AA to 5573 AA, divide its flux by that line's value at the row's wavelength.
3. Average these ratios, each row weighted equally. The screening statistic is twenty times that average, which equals 19.5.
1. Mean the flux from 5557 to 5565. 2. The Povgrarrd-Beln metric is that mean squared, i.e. 638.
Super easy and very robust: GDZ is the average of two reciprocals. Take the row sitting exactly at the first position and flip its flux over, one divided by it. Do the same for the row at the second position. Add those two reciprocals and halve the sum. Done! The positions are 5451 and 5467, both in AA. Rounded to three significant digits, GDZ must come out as 0.0433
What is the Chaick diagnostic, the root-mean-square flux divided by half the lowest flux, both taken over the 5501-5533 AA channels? 2.10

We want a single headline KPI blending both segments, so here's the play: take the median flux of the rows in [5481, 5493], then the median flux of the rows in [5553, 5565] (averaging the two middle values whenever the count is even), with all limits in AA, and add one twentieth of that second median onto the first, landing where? 25.4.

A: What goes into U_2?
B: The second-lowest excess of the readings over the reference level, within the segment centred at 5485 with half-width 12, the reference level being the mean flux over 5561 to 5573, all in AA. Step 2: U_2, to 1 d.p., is -1.1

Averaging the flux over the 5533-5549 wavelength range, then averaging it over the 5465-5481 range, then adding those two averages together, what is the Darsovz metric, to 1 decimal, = 49.0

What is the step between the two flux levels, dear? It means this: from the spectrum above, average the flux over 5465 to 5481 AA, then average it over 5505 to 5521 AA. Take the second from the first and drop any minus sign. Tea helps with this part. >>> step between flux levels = 0.26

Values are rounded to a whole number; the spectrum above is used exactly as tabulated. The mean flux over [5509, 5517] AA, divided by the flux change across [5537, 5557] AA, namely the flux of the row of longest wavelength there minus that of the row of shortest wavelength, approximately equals 19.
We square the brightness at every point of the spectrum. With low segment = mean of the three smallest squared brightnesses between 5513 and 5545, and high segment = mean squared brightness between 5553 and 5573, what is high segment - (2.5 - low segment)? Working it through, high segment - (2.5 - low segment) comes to 1200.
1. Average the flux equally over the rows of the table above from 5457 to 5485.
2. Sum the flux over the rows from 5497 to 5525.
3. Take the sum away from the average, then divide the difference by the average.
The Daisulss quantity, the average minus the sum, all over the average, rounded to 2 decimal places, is -6.10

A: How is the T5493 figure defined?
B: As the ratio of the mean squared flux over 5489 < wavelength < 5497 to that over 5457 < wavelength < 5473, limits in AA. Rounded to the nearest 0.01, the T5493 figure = 1.10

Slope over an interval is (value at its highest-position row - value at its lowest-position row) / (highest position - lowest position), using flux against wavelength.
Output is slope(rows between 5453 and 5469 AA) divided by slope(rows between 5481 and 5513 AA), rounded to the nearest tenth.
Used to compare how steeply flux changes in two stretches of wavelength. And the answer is -10.7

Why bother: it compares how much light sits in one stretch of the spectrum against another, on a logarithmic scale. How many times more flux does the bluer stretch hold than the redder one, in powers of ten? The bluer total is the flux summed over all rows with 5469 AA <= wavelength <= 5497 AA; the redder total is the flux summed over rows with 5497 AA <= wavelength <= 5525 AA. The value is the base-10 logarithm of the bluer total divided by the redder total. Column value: 0.003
